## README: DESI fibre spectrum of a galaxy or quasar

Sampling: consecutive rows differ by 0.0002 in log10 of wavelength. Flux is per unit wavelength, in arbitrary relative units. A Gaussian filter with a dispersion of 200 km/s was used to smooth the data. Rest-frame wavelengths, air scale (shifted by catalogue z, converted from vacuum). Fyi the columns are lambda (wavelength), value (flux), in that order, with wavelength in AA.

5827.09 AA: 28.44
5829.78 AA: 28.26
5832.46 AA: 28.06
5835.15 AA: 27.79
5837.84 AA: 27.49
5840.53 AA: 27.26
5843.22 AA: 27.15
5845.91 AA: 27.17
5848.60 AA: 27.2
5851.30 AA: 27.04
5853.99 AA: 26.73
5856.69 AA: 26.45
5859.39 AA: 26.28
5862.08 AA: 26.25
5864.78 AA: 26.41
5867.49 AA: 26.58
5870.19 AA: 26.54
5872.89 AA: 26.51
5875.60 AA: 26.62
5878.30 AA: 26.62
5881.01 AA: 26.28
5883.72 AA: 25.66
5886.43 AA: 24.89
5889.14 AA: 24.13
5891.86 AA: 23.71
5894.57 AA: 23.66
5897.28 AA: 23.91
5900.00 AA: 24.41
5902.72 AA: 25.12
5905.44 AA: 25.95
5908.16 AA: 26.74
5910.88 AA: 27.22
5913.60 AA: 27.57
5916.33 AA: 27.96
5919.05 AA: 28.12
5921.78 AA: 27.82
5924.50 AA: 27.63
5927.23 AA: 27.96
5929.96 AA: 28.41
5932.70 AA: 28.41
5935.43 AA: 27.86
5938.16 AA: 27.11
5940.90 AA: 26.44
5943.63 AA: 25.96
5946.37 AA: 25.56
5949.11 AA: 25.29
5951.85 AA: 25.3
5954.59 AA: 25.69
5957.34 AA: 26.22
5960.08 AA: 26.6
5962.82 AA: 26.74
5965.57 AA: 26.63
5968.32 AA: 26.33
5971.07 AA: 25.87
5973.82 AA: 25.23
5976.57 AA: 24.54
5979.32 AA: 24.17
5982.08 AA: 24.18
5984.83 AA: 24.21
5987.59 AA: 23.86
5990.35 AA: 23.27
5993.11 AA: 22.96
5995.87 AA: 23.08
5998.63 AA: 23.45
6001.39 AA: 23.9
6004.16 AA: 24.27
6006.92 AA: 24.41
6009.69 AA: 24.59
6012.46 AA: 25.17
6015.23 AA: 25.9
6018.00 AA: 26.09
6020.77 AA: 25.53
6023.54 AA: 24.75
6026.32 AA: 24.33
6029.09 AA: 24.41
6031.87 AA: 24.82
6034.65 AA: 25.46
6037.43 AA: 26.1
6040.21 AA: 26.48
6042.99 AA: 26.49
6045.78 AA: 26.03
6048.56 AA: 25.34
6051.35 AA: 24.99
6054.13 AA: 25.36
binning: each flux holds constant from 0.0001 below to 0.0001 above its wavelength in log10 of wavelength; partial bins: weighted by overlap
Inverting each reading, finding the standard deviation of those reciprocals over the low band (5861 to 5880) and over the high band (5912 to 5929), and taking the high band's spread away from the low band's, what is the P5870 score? -0.0001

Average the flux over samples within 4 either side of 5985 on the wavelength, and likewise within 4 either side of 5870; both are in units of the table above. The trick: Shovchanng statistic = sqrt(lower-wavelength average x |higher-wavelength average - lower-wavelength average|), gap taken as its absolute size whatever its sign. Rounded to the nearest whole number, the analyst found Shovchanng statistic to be 8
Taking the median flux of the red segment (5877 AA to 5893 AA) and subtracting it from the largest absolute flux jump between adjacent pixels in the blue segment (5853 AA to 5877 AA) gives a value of -25.0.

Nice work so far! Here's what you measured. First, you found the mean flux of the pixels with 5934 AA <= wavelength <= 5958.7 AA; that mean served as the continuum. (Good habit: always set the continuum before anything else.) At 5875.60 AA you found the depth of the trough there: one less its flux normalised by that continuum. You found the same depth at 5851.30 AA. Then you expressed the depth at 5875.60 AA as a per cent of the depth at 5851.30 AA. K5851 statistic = 52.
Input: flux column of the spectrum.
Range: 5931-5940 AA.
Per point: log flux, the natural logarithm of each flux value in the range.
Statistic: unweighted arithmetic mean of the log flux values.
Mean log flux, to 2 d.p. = 3.32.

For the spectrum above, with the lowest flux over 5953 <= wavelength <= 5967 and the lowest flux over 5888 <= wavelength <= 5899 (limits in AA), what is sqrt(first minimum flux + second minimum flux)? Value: 7.02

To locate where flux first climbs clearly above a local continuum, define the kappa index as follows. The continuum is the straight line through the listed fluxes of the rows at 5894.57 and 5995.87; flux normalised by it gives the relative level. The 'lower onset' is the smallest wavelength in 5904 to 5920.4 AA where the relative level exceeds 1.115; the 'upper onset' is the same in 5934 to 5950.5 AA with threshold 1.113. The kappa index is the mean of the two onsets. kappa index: 5921.8 AA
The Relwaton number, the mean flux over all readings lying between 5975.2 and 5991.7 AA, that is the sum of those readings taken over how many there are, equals 24.0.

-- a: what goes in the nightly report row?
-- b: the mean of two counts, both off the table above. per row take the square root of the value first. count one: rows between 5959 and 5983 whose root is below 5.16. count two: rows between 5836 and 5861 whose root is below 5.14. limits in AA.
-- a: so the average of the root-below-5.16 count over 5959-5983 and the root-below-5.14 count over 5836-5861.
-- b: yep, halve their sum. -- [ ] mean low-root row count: 4.0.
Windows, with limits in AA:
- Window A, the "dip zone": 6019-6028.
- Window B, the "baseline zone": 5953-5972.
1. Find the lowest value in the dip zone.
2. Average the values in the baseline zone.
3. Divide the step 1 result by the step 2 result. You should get 0.93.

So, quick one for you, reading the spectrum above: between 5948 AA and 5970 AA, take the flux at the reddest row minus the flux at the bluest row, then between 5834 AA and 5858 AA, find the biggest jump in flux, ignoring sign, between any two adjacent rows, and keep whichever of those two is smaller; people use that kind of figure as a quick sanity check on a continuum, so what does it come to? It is 0.31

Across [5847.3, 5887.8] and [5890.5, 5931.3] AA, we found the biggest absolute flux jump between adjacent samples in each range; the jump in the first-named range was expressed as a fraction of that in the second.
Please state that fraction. 0.93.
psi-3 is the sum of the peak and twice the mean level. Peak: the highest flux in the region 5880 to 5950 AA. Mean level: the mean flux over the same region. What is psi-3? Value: 81.0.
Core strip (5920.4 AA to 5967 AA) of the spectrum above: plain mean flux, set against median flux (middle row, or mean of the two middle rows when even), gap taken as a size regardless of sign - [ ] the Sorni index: 0.17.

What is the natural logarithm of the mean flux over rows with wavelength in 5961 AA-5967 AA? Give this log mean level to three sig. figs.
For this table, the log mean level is 3.28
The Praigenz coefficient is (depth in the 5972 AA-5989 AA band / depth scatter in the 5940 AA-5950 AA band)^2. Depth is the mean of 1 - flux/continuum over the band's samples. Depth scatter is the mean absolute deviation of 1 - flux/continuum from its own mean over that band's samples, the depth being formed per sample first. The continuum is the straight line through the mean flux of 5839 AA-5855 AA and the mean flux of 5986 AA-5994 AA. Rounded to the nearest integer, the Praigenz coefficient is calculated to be 6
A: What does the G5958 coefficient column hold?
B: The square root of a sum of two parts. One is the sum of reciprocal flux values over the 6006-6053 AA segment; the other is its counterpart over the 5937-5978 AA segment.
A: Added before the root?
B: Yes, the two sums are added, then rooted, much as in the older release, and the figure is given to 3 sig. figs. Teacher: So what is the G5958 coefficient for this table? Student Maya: 1.12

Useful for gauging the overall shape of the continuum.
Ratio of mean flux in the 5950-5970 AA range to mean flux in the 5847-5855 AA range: 0.97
